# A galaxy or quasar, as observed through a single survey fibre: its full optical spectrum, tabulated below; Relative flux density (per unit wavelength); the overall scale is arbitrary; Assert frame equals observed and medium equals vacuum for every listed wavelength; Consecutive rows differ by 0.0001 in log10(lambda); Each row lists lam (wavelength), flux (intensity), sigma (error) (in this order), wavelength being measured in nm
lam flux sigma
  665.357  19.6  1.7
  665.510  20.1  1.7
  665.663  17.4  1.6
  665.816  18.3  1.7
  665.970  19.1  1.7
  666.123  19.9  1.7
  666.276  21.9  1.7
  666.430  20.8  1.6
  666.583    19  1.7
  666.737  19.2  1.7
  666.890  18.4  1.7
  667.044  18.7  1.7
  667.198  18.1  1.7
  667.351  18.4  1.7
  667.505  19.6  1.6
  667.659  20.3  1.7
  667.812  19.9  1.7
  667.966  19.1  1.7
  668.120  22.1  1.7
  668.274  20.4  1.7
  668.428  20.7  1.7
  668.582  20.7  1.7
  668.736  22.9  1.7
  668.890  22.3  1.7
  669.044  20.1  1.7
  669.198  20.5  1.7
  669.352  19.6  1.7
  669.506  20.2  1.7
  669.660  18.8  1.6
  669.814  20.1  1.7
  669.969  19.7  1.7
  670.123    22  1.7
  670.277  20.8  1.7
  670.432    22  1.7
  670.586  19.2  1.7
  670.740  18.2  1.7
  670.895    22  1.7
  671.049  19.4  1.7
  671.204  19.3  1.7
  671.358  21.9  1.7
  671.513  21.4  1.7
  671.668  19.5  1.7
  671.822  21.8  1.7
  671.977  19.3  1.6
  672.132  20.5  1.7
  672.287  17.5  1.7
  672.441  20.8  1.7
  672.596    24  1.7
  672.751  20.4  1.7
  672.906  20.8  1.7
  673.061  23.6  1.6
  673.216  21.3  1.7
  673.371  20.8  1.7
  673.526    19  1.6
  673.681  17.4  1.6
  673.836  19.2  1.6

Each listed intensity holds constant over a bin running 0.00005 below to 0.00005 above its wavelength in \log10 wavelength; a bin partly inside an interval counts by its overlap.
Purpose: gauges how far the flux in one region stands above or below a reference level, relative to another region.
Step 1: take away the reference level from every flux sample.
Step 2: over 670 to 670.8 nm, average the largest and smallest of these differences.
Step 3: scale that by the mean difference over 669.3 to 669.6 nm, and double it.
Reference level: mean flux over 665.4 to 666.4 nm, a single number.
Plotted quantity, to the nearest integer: 3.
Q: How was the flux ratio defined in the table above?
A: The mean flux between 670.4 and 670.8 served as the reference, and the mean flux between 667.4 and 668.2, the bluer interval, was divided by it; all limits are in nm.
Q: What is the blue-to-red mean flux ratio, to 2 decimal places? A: 1.02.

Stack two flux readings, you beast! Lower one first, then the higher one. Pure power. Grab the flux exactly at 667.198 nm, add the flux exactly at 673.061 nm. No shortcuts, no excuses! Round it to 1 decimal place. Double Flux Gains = 41.7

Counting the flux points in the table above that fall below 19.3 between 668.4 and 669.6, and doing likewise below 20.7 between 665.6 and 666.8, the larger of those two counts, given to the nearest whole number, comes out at 6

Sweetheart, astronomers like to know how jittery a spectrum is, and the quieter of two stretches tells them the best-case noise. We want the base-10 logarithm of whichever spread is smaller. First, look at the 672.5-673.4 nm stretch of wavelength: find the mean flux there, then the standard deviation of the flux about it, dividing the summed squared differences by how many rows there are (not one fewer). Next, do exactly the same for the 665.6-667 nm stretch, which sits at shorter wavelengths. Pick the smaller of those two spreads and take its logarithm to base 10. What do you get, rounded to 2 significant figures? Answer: 0.11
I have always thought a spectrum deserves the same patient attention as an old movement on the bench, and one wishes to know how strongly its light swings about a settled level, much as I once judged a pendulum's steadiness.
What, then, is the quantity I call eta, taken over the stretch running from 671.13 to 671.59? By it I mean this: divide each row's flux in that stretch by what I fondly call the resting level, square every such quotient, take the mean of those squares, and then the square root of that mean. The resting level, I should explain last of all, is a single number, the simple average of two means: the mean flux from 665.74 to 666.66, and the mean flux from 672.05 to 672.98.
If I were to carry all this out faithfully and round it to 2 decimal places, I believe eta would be 1.03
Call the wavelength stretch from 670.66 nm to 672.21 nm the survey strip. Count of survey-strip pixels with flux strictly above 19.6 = 5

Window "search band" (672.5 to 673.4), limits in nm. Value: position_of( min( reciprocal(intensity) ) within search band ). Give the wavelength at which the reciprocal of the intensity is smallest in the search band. 672.596 nm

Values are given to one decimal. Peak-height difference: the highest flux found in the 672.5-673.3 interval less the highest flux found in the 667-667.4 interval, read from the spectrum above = 5.3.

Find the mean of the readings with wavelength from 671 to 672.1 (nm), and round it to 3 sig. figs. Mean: 20.4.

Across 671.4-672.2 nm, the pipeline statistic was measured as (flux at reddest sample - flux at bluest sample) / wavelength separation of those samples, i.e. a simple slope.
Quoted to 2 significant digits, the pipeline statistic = -1.5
